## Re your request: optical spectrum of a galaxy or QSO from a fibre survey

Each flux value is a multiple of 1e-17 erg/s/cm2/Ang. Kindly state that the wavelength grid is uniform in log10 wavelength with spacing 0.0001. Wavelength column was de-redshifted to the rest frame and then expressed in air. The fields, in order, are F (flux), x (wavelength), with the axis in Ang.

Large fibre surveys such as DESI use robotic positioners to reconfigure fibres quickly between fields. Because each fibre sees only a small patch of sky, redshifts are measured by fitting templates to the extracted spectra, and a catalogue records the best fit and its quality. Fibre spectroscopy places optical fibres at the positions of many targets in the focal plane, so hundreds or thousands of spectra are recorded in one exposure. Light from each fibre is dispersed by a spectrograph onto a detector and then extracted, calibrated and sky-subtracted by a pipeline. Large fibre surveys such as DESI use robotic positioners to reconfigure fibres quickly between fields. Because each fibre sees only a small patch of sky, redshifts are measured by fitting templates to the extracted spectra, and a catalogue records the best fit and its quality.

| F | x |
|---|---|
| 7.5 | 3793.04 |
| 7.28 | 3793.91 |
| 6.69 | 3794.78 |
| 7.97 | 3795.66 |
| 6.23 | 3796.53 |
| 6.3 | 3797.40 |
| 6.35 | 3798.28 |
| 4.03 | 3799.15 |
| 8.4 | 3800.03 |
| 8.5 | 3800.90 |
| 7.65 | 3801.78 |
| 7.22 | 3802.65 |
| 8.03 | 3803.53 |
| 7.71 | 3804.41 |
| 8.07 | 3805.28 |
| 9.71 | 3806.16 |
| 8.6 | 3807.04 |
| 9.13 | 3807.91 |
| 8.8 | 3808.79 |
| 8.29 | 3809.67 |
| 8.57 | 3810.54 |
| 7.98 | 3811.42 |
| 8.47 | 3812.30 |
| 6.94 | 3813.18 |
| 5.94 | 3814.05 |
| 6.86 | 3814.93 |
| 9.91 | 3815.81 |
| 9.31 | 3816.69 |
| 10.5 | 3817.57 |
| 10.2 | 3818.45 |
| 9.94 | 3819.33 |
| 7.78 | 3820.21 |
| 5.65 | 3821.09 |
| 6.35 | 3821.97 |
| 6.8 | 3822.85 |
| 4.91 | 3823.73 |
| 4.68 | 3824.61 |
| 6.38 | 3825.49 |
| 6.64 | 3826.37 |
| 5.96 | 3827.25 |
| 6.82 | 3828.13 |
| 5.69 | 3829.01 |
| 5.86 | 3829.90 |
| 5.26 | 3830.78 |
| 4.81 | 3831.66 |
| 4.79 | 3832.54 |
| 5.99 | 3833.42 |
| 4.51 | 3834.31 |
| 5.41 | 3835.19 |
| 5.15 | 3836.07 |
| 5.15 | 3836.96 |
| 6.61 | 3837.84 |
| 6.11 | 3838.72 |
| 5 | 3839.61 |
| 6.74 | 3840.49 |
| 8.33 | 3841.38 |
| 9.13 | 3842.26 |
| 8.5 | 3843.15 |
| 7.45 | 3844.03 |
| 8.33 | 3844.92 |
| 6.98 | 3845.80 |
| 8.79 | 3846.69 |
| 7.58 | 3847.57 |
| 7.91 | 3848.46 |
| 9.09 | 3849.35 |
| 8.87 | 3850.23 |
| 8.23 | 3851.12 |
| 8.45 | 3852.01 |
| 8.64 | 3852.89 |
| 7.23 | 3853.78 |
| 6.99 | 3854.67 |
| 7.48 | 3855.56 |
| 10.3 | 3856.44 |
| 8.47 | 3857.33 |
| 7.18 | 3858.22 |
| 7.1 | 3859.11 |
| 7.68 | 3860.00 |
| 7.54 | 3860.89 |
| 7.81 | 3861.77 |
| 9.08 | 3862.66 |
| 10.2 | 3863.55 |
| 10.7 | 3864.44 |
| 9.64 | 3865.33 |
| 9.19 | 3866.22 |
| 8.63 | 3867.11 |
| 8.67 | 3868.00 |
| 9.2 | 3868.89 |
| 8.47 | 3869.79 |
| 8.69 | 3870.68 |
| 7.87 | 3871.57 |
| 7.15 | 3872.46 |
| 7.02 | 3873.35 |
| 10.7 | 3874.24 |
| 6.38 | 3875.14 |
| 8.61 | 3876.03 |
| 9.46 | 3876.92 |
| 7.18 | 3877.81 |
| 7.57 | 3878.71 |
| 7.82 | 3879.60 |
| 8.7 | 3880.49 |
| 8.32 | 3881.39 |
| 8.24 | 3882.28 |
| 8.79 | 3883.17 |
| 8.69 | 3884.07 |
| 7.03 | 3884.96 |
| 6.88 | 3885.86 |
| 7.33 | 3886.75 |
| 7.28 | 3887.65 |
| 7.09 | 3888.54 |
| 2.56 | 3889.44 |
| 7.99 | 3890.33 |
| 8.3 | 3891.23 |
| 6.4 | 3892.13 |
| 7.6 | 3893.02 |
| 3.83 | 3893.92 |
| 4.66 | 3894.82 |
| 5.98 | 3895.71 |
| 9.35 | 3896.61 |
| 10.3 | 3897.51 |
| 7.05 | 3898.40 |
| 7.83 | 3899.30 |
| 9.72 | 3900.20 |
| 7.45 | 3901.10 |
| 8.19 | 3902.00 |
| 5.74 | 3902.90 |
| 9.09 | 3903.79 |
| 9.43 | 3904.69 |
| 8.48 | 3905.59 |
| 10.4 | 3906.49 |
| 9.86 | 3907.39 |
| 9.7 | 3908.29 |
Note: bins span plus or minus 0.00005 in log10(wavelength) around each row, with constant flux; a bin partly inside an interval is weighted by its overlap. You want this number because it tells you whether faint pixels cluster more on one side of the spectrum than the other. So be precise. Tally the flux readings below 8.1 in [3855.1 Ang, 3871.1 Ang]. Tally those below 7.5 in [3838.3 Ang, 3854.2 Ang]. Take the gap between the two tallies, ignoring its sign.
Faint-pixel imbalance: 0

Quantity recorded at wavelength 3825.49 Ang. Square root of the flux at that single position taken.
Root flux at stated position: 2.53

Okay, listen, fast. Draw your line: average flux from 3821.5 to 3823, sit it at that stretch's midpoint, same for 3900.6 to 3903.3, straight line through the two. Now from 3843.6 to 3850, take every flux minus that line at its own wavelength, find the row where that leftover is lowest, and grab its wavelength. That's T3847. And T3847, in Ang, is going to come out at 3845.80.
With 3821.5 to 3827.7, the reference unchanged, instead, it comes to 3824.61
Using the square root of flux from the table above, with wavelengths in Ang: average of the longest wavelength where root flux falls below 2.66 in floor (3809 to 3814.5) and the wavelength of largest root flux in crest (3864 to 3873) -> 3839.2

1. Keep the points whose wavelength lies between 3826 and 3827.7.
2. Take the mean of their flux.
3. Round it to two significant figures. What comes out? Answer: 6.3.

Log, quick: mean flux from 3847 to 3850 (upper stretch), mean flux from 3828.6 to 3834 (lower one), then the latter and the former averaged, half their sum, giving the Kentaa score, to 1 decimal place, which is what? 6.8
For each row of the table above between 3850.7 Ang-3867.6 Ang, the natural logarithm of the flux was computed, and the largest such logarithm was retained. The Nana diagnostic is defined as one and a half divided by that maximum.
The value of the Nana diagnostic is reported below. 0.633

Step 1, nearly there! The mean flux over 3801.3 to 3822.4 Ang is 8.23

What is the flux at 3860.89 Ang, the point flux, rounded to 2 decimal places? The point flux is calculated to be 7.54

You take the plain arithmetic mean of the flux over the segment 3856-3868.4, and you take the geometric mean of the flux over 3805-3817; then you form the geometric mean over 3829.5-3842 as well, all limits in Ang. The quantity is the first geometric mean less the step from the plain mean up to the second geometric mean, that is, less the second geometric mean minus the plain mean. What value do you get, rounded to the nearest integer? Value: 11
